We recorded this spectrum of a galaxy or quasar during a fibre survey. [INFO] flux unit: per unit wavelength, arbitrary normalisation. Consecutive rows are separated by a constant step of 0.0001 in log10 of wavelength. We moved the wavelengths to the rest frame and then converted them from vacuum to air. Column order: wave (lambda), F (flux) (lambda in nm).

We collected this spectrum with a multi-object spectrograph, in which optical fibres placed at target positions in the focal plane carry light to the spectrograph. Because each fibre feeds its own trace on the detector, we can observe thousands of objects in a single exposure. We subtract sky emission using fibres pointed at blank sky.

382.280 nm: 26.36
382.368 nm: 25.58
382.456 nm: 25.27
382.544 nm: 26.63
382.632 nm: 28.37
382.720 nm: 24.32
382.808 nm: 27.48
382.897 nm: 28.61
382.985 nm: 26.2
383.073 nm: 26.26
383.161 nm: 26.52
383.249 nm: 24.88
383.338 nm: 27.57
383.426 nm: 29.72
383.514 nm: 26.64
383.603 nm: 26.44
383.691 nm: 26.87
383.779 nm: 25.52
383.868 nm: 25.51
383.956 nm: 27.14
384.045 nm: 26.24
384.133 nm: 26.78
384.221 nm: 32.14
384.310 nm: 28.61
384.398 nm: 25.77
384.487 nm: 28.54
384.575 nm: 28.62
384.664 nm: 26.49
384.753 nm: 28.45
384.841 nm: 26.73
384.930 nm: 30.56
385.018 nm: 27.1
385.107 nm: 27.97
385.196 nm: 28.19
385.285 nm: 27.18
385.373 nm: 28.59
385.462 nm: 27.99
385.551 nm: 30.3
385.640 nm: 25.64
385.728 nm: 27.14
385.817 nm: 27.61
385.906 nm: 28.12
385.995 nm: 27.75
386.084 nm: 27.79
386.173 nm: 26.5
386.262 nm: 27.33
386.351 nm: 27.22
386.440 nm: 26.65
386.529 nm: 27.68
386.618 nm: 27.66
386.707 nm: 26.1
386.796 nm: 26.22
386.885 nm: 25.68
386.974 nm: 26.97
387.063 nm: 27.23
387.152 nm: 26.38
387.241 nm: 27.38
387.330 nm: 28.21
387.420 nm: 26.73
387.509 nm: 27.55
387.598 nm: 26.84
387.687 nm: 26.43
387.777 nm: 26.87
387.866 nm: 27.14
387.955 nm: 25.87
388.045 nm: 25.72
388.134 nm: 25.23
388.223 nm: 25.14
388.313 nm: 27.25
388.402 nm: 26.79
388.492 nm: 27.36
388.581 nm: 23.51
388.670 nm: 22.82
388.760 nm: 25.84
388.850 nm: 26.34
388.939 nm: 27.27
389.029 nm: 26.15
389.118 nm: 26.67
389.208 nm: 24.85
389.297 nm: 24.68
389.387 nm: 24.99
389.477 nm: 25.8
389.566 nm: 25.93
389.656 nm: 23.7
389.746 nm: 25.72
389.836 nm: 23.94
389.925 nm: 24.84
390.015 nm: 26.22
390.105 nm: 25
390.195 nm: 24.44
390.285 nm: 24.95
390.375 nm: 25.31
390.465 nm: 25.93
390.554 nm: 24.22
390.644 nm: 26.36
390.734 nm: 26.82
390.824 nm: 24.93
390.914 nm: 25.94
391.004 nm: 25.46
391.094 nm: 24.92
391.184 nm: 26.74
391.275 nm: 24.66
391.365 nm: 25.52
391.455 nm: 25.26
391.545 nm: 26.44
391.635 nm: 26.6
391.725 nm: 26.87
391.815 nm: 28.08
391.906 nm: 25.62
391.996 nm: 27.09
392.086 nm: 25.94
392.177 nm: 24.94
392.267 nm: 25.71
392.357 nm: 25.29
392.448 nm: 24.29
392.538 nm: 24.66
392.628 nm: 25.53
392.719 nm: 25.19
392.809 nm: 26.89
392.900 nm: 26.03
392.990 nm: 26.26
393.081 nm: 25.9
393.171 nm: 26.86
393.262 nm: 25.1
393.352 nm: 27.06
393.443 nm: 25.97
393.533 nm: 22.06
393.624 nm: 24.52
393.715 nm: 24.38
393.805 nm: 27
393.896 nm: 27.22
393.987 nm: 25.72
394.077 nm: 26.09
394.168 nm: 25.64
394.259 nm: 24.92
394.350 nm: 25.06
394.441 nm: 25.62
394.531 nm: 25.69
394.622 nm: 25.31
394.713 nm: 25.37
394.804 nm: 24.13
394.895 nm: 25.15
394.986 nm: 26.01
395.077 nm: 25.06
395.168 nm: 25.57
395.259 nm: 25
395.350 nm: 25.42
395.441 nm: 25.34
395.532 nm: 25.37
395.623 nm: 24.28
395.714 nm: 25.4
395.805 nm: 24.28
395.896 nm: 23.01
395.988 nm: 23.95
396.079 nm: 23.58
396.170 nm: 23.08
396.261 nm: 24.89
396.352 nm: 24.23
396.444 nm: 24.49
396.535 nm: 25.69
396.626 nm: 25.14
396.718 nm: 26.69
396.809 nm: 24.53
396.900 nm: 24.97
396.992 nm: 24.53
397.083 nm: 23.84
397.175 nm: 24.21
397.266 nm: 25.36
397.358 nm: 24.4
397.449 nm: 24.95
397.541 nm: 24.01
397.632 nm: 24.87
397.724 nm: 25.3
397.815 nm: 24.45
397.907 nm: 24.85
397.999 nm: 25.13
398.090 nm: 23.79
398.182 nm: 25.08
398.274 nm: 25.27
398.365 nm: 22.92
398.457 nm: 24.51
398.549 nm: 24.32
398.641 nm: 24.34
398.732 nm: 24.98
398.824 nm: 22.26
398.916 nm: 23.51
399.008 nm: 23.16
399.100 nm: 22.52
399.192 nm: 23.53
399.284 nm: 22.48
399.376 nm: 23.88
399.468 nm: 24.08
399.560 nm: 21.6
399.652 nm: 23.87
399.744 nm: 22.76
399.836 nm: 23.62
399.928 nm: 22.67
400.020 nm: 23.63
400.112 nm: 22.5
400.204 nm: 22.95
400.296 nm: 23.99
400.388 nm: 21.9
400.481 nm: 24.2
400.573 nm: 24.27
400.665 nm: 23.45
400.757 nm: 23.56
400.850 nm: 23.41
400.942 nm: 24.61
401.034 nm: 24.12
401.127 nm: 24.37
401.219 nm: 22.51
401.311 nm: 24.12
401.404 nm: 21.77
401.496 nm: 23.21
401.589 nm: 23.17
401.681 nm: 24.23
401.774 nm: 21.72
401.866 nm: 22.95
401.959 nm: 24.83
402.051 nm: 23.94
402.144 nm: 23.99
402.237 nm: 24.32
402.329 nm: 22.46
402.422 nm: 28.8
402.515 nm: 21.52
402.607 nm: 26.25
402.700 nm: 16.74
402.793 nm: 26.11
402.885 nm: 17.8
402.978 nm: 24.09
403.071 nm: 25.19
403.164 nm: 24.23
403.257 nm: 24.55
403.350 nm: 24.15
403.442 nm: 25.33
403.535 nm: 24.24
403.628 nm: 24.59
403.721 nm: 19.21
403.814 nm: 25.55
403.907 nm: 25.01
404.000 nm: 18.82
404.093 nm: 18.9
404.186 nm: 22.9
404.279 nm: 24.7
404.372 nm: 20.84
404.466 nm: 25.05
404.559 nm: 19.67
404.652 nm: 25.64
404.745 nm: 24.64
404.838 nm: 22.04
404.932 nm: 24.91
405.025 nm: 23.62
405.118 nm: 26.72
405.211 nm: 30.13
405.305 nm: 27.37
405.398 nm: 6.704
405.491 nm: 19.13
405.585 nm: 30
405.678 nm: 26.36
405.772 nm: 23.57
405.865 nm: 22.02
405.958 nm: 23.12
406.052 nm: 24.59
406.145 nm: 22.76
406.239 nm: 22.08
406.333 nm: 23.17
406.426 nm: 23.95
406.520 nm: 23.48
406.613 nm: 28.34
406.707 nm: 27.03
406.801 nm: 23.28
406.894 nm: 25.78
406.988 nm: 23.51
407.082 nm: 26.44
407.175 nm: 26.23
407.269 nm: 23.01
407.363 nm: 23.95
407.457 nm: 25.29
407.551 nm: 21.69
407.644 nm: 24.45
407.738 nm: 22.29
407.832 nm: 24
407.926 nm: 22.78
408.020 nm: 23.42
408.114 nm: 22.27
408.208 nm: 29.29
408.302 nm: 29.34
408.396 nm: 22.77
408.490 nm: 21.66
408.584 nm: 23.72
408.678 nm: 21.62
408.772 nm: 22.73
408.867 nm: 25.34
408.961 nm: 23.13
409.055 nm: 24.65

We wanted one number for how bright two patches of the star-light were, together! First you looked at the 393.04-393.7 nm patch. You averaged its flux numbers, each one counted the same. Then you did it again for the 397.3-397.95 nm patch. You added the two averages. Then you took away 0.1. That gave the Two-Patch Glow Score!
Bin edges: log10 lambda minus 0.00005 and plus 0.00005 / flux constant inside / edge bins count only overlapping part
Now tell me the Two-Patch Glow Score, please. 49.9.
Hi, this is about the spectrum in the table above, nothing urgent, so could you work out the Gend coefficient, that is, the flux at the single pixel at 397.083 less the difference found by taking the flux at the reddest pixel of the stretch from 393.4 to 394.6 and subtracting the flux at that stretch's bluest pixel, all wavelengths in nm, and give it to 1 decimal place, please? 24.1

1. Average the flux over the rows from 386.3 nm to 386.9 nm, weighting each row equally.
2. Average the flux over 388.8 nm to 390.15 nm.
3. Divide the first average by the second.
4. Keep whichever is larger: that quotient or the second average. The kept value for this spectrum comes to 25.5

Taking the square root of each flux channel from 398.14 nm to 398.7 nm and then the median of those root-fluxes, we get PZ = 4.94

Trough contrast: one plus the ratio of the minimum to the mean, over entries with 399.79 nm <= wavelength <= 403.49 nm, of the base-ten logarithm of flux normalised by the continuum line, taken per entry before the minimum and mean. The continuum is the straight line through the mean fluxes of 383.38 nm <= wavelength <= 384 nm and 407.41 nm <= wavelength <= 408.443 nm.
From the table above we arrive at 7.2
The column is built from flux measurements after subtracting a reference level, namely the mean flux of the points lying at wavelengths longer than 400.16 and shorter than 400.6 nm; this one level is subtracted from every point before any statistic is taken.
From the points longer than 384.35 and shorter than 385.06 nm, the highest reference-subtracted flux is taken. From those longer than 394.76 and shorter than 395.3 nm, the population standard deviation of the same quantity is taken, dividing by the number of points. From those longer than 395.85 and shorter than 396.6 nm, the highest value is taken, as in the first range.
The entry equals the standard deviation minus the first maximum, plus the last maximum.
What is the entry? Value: -4.3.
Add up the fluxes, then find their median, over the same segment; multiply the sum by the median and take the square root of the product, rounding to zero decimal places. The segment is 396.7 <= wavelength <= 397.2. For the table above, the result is 60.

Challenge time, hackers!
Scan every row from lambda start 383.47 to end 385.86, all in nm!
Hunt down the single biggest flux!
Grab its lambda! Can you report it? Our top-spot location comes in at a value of 384.221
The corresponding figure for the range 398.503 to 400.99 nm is 398.732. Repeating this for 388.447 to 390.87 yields 388.492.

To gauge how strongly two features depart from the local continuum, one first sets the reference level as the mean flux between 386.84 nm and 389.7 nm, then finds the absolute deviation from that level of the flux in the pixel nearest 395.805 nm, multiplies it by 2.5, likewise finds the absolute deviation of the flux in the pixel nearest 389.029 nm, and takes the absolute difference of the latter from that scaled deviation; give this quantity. 4.5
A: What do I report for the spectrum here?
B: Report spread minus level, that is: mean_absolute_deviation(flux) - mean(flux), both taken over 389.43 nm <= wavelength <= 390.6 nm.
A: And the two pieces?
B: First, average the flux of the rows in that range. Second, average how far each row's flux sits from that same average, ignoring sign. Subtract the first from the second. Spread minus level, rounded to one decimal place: -24.4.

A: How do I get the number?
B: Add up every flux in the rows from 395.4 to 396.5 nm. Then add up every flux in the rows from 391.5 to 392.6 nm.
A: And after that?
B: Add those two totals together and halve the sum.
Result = 302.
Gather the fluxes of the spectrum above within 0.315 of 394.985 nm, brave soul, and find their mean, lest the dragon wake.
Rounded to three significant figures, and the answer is 25.2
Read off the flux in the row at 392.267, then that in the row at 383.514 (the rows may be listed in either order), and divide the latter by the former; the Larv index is 1.04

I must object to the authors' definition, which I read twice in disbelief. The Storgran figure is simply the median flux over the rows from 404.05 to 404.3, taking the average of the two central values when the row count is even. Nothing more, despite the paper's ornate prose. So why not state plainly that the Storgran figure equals 22.9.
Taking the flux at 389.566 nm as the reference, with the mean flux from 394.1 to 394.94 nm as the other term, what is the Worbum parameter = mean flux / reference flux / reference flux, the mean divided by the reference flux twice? 0.0375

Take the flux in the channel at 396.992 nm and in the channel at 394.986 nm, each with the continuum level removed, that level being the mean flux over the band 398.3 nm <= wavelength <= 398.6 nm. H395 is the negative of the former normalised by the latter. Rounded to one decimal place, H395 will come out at -0.3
